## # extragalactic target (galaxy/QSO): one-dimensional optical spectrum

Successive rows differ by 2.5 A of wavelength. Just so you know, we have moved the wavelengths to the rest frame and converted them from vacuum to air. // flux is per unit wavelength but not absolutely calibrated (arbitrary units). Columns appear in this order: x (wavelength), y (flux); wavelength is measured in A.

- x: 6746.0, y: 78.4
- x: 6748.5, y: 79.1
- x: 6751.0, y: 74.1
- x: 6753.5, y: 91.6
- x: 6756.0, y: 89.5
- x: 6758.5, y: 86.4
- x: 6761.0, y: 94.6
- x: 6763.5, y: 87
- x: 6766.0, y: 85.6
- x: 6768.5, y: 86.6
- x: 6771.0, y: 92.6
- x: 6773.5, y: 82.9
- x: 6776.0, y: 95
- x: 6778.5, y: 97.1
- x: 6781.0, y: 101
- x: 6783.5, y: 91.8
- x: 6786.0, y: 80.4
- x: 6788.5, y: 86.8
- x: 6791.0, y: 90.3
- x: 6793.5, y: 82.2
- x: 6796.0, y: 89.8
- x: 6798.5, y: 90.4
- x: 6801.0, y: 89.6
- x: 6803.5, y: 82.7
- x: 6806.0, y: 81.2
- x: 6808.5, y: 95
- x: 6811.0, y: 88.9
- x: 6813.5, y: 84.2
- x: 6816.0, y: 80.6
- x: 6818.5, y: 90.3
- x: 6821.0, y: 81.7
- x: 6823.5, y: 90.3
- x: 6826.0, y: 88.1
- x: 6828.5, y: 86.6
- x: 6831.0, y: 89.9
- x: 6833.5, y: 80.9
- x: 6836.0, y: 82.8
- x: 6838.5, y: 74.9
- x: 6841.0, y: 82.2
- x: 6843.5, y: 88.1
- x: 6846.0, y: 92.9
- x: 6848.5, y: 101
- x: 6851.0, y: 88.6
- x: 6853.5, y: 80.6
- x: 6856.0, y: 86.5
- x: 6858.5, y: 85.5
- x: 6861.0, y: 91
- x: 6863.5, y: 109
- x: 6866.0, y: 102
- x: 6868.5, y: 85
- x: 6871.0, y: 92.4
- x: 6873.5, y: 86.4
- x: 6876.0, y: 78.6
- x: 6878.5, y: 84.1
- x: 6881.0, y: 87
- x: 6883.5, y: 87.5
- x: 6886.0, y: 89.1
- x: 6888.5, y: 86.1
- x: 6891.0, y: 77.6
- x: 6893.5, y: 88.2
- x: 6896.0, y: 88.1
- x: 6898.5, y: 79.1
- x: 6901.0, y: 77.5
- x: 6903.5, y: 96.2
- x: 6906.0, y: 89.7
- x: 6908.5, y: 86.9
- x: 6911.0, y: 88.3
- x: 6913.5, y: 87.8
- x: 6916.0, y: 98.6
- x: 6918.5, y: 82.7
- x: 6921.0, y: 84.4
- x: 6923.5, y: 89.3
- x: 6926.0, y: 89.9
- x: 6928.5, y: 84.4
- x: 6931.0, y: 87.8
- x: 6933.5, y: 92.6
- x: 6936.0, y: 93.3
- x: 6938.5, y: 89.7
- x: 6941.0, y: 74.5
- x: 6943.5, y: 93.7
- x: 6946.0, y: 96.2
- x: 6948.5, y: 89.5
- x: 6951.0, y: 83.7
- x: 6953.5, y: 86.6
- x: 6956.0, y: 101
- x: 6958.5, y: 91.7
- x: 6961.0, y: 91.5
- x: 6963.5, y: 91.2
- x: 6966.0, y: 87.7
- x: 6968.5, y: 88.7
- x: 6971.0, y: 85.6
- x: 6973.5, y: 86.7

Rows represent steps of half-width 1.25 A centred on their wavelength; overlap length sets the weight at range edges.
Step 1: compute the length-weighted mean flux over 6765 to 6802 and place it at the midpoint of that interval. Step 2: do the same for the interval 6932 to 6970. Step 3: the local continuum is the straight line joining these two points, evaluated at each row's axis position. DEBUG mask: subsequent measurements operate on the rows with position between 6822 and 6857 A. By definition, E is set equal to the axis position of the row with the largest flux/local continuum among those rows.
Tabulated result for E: 6848.5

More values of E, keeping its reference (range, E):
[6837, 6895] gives 6863.5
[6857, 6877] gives 6863.5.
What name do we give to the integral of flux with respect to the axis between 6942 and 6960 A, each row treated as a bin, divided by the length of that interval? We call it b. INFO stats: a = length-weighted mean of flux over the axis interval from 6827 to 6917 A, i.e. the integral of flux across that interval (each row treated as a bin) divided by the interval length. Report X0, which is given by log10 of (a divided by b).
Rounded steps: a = 87.7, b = 91.5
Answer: -0.019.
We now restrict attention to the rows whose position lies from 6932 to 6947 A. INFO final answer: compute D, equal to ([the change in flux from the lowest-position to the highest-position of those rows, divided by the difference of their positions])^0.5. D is 0.54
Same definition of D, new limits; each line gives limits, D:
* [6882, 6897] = 0.22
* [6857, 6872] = 0.74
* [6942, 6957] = 0.76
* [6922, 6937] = 0.57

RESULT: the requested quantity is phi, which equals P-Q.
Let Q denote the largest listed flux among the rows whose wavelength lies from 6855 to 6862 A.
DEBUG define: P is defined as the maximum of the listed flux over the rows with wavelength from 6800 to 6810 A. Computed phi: 4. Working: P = 95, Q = 91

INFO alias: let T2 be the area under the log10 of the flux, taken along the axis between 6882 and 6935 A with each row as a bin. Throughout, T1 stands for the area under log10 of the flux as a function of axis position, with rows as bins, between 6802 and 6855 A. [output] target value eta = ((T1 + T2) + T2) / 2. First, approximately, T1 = 103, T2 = 103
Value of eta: 154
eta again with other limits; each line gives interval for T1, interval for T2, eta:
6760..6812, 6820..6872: 152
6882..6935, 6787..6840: 154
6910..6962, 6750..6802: 152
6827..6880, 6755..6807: 153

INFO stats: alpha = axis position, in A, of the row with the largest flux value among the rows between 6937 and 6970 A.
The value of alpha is 6956.0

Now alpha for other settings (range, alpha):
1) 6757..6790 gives 6781.0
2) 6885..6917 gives 6916.0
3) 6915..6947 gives 6916.0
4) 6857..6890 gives 6863.5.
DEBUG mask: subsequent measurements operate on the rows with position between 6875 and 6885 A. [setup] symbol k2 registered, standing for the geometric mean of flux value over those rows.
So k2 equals 84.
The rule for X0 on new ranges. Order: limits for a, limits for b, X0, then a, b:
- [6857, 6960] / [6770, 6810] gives -0.003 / 88.6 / 89.3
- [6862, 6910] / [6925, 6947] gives -0.005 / 87.9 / 89.0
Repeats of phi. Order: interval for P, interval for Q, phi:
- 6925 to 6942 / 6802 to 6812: -2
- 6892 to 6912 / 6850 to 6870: -13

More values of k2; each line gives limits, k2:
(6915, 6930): 88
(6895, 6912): 86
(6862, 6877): 92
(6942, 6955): 90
